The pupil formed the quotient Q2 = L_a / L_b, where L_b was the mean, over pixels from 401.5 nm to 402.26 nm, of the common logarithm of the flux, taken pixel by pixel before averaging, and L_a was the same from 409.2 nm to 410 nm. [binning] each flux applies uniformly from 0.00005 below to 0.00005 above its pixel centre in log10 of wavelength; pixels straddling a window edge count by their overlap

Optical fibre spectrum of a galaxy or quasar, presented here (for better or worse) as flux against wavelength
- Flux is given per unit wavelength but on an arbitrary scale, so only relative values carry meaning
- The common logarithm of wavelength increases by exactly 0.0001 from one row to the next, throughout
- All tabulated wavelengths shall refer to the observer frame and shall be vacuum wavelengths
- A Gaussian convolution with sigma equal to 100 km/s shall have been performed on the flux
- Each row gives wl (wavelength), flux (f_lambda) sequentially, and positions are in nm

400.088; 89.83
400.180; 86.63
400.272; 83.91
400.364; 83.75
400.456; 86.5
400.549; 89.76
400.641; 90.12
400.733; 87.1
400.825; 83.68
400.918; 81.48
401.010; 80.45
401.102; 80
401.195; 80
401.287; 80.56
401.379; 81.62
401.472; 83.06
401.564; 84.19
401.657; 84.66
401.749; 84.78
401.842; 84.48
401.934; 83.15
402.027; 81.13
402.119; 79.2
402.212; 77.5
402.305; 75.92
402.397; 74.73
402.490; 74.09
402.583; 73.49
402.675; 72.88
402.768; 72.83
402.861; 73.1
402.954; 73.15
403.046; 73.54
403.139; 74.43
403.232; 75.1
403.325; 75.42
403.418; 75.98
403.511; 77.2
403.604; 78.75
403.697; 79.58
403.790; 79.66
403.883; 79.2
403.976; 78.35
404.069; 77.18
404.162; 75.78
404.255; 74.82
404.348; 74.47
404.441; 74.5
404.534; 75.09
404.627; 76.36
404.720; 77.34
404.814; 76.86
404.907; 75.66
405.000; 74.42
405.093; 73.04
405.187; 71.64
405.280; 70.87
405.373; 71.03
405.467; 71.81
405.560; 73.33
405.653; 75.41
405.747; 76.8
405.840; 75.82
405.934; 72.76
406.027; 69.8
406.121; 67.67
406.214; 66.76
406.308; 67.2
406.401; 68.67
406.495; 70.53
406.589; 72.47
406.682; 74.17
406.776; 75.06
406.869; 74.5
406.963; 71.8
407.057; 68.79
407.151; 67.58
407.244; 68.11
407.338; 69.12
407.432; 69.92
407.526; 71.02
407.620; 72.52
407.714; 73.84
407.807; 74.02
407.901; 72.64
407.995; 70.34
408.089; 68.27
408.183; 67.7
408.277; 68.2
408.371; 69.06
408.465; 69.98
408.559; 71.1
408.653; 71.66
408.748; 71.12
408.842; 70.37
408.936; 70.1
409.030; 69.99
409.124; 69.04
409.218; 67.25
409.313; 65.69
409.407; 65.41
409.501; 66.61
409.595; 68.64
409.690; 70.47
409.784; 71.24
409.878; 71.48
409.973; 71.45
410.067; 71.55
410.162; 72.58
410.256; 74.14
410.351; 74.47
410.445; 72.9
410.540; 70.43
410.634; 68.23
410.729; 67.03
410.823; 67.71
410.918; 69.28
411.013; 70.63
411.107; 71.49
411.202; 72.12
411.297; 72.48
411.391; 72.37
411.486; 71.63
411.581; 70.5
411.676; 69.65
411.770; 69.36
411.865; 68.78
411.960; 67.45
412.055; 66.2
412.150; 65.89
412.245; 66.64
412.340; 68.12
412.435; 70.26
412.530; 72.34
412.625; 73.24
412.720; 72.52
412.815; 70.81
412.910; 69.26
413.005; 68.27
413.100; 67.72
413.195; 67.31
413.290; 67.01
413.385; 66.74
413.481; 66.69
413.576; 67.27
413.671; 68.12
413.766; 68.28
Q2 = 0.96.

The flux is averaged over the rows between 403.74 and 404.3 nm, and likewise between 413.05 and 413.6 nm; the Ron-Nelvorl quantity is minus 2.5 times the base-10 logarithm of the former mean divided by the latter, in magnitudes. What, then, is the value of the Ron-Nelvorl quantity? -0.16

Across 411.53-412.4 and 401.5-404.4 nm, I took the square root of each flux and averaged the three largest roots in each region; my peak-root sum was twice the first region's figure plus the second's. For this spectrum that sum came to 25.9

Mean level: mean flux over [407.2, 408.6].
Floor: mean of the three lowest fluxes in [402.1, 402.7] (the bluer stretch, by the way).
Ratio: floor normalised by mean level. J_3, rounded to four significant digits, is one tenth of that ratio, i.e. 0.1044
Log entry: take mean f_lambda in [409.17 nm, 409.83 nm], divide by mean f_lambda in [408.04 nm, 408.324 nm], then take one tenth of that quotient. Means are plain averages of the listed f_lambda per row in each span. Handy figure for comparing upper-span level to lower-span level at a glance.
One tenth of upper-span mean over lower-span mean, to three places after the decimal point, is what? 0.100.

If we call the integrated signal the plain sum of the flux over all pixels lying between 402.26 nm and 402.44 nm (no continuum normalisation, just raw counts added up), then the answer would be 151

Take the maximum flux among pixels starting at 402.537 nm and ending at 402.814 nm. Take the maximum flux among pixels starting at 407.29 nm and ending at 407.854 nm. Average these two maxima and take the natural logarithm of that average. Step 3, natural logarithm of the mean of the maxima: 4.30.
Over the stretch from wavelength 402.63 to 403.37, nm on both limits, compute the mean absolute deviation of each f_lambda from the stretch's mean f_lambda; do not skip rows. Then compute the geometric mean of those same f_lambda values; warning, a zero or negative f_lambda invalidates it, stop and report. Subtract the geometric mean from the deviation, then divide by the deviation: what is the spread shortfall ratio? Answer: -83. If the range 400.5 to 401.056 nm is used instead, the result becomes -23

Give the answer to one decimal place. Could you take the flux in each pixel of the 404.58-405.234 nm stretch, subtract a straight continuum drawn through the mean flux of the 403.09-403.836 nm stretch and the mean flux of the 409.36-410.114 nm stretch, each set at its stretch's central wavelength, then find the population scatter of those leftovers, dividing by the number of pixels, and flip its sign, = -1.8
